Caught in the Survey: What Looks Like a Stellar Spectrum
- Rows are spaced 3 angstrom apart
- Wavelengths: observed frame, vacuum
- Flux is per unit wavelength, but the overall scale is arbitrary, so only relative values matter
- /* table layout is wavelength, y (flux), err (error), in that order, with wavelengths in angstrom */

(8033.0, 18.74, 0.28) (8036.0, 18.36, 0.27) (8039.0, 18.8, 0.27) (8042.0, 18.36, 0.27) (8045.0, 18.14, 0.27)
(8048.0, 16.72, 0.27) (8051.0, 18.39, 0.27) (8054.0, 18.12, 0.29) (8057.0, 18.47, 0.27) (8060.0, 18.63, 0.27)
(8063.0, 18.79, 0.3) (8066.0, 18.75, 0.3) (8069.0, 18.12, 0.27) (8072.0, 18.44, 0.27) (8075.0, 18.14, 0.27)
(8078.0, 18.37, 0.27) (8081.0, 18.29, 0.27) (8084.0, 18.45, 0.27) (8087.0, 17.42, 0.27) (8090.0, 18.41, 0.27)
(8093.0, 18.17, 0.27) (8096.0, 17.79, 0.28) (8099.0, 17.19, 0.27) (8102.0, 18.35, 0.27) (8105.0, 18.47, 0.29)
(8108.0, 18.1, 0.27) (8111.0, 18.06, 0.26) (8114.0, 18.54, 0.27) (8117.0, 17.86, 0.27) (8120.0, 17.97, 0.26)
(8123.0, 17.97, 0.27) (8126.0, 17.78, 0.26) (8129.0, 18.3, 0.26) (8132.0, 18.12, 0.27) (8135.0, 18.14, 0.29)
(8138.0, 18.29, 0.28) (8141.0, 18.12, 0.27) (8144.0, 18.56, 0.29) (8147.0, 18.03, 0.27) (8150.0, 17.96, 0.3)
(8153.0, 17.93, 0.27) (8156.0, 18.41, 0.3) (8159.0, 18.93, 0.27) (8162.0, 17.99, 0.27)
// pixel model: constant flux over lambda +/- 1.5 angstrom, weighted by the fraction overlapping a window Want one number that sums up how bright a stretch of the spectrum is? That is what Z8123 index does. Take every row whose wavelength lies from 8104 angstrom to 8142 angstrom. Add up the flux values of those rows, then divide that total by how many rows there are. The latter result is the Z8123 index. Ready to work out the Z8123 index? 18.13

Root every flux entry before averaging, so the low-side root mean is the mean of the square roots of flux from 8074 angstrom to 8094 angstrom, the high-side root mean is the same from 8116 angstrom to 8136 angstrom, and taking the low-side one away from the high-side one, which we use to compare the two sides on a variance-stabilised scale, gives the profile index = -0.019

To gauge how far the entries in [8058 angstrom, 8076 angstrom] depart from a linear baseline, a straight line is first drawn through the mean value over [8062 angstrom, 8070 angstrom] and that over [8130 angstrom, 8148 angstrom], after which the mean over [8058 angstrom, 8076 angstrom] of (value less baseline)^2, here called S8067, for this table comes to 0.07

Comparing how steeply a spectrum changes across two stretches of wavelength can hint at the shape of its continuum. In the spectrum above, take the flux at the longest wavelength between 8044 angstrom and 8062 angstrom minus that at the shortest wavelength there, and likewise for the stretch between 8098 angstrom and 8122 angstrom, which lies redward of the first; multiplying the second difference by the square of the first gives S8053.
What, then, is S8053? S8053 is 0.19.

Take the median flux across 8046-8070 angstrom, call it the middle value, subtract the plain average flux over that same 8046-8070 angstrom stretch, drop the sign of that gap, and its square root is 0.43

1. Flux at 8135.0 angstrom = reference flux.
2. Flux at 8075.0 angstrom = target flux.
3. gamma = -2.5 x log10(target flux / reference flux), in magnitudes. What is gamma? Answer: 0.00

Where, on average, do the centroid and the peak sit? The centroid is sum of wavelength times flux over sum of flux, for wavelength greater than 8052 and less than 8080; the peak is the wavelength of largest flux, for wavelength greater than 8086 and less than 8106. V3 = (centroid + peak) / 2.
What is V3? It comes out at 8085.5 angstrom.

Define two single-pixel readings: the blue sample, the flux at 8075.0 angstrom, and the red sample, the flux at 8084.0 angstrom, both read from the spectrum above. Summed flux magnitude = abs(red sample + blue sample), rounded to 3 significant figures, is 36.6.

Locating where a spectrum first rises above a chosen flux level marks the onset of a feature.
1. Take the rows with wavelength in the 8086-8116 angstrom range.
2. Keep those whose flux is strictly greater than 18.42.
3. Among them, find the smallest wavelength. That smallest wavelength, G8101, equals 8105.0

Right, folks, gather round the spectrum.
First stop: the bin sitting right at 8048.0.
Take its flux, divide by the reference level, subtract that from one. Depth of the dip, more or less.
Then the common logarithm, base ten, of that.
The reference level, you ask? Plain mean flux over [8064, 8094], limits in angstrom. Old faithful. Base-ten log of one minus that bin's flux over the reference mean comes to -1.1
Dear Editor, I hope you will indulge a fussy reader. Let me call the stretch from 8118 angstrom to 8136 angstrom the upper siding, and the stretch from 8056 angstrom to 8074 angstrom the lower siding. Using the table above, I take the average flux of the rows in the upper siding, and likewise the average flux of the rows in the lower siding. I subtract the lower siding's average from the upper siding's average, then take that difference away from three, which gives 3.49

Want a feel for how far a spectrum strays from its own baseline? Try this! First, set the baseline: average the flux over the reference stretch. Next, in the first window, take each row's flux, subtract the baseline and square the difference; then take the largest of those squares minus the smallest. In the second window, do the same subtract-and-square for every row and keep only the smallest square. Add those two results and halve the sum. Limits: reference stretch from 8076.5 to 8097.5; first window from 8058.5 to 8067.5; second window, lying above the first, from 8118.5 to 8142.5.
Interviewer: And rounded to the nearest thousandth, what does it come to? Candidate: 0.093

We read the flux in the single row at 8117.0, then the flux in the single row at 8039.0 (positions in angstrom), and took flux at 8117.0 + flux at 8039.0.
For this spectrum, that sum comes 36.66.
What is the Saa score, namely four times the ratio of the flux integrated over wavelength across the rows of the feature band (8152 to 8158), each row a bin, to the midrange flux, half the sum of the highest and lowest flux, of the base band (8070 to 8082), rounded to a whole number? 24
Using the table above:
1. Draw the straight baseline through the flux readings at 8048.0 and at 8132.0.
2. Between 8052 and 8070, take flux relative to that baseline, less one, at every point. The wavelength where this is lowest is 8069.0 angstrom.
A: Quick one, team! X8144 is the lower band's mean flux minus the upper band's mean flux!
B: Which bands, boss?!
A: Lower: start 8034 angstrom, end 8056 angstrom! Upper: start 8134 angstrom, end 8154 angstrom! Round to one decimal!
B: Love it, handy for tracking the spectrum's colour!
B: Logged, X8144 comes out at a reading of 0.0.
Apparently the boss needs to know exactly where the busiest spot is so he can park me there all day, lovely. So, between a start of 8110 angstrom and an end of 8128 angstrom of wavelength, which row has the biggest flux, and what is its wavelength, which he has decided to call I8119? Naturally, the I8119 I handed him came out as 8114.0 angstrom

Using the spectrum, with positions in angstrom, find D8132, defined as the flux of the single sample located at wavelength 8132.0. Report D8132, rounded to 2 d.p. 18.12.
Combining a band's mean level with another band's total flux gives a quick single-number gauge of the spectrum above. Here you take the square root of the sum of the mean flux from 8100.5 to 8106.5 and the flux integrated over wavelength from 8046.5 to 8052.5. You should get 11.1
